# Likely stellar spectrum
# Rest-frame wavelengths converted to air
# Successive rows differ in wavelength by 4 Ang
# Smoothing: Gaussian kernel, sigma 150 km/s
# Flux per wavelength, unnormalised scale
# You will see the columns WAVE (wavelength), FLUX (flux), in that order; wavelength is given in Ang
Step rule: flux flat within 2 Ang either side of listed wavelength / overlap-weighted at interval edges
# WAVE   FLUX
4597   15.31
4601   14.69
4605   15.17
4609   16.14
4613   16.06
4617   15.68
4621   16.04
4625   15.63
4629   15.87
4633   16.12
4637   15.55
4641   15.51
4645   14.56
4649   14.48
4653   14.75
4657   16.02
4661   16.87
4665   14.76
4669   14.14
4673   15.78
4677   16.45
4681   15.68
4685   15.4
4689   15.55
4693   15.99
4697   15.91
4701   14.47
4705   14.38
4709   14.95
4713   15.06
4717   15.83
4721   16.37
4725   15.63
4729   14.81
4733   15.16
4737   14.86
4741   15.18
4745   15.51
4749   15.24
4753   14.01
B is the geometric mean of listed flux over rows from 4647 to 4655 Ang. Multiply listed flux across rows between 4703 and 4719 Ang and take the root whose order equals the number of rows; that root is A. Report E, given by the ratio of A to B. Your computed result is 1.03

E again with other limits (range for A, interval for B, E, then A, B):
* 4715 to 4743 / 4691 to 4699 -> 0.97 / 15.4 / 15.9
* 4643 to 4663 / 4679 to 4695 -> 0.98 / 15.3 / 15.7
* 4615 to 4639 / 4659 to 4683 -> 1.01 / 15.8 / 15.6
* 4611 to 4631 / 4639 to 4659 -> 1.05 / 15.9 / 15.1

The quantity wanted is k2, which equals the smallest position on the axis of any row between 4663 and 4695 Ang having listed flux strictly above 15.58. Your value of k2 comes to 4673 Ang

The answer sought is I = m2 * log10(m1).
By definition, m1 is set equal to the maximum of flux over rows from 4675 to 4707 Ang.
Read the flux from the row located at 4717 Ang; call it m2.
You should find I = 19.3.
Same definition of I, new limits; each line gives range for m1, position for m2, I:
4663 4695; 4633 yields 19.6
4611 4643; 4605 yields 18.3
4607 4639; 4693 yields 19.3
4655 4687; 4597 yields 18.8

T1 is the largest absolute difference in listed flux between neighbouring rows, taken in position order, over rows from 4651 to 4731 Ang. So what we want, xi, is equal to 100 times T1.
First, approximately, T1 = 2.1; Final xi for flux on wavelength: 211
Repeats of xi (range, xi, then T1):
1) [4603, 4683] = 211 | 2.1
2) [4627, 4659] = 127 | 1.3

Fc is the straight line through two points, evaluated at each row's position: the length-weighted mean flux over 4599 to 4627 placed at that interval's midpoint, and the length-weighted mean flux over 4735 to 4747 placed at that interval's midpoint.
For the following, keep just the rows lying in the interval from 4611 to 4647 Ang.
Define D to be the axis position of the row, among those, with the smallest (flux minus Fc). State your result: 4645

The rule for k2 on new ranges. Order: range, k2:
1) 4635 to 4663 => 4657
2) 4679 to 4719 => 4681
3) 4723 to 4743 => 4725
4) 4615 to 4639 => 4617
